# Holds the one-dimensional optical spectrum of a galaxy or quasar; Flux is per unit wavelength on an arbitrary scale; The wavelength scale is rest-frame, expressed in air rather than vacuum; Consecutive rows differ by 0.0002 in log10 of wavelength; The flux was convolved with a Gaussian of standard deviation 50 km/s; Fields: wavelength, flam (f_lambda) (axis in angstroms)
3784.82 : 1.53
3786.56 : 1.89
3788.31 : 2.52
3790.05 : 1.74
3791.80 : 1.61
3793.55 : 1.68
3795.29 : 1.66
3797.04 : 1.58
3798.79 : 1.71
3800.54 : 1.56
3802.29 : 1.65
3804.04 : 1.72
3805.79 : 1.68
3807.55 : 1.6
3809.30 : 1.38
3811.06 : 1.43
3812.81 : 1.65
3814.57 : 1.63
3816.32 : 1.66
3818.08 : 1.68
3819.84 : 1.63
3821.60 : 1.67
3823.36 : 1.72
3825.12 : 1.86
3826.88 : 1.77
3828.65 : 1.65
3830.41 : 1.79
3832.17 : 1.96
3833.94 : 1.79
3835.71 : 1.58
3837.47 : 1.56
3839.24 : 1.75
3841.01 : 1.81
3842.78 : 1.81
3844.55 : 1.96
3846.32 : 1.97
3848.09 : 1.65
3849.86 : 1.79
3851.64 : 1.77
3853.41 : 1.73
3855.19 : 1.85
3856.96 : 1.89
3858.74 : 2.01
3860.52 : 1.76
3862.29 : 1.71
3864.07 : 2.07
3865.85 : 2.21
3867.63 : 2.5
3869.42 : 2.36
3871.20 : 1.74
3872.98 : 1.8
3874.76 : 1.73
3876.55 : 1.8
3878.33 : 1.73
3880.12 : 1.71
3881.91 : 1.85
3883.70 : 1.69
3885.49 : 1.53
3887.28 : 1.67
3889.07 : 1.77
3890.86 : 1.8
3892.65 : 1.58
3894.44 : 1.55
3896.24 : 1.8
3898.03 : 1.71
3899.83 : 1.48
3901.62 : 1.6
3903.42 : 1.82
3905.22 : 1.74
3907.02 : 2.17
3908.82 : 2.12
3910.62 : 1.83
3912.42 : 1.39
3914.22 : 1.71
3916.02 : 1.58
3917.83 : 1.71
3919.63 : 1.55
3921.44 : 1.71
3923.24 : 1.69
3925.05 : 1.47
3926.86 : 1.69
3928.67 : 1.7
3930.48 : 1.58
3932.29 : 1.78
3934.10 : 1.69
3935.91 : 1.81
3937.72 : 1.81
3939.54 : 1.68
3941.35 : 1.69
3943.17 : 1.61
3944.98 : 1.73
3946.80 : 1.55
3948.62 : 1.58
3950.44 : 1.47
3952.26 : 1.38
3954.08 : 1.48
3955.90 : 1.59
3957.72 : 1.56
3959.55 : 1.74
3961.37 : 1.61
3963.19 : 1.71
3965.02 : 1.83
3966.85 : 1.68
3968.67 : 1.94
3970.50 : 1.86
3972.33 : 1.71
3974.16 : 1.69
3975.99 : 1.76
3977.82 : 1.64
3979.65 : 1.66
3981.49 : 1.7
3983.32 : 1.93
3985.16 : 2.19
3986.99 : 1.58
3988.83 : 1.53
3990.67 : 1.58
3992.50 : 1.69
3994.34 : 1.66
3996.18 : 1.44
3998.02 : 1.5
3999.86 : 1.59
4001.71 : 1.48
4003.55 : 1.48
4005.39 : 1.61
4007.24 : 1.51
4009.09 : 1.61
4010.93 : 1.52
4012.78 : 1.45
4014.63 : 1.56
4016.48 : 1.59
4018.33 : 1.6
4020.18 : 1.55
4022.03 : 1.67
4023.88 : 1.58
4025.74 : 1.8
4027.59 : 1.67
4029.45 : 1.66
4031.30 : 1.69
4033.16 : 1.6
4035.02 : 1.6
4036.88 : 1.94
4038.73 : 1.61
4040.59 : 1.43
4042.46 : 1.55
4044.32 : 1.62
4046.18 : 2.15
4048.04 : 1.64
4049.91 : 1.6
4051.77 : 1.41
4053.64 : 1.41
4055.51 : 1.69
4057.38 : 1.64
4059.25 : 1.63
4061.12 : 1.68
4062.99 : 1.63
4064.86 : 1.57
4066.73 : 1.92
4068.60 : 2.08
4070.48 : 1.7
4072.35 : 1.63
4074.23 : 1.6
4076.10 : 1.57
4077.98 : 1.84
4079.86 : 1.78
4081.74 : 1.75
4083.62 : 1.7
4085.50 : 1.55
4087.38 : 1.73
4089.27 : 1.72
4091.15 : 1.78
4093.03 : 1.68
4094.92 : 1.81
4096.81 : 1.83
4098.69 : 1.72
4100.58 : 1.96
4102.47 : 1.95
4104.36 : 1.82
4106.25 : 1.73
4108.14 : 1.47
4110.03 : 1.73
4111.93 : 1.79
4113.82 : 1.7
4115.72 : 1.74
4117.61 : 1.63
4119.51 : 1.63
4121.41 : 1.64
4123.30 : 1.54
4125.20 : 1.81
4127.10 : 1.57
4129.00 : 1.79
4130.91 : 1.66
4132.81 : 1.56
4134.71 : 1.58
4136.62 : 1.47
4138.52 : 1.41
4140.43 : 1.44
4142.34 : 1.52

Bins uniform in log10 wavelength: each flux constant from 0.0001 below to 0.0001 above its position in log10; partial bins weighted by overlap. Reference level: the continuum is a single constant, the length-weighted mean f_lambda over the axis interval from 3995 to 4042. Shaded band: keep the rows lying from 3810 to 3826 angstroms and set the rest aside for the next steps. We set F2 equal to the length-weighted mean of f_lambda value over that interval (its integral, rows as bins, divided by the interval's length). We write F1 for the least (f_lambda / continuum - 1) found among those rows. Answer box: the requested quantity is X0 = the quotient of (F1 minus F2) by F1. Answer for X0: 17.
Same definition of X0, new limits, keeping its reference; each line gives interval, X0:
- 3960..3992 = 47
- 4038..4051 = 17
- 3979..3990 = 48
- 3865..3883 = -25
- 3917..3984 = 14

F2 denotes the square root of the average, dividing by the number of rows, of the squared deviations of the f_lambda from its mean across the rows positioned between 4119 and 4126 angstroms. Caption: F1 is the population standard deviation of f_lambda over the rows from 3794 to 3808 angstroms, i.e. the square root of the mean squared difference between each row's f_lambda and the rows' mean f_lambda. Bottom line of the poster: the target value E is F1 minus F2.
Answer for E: -0.04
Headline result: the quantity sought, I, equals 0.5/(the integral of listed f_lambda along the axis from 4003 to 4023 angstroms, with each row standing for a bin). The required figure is 0.0160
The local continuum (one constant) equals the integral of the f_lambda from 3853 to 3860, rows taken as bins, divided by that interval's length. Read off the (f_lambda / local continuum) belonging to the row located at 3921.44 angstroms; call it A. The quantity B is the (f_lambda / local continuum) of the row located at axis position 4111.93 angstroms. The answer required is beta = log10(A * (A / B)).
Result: -0.06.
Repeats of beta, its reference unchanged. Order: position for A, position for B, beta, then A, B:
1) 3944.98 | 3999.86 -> 0.00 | 0.92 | 0.85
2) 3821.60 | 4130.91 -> -0.05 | 0.89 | 0.89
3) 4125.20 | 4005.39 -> 0.04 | 0.97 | 0.86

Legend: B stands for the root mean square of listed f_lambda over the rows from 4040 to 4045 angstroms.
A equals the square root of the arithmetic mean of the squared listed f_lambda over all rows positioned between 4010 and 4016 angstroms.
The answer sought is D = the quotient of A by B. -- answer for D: 0.98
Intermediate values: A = 1.51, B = 1.54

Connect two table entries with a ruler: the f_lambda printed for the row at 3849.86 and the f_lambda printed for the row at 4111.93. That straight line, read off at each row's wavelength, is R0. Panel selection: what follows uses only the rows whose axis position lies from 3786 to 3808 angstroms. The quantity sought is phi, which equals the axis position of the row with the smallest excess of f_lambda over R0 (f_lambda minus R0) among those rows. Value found 3800.54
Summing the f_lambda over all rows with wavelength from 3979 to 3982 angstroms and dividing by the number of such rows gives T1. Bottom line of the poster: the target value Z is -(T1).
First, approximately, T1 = 1.68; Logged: -1.68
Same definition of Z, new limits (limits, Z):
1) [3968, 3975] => -1.80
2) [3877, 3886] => -1.70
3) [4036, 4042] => -1.66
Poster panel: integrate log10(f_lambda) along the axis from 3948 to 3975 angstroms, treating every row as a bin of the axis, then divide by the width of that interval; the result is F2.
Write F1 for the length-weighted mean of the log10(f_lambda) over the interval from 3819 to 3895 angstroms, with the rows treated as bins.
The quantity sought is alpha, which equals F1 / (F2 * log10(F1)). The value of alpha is -1.96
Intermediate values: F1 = 0.254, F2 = 0.22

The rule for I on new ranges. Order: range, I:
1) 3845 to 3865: 0.0136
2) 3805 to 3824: 0.0163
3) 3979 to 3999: 0.0149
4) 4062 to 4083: 0.0137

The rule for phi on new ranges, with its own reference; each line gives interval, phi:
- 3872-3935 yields 3912.42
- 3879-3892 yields 3885.49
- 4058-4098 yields 4085.50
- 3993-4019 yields 3996.18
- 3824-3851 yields 3837.47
